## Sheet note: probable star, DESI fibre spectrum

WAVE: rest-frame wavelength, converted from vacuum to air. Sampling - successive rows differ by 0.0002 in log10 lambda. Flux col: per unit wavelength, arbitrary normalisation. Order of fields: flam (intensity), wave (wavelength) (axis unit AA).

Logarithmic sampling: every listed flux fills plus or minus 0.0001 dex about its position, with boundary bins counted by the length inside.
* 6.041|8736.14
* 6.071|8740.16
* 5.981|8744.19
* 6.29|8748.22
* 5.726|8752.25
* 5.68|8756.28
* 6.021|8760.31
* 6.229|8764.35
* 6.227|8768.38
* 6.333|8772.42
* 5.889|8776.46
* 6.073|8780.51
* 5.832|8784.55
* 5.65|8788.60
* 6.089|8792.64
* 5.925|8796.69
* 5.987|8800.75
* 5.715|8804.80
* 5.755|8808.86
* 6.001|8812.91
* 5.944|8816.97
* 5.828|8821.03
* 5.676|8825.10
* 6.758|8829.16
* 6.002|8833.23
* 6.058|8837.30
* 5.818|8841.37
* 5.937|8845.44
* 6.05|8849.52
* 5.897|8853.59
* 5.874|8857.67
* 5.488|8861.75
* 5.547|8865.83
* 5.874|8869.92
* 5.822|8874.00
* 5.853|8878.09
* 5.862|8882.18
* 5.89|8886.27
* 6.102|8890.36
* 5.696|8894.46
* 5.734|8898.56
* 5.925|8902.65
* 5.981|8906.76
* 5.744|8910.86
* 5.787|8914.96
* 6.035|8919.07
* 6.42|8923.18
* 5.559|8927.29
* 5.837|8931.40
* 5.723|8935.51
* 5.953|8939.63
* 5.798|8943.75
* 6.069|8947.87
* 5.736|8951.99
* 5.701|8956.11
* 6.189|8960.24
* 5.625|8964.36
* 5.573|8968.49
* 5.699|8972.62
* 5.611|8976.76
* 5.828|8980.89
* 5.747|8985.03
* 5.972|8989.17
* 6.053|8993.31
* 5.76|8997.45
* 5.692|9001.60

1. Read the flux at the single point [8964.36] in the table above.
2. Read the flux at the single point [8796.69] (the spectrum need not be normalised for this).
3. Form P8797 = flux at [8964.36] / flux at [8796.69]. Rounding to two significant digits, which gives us 0.95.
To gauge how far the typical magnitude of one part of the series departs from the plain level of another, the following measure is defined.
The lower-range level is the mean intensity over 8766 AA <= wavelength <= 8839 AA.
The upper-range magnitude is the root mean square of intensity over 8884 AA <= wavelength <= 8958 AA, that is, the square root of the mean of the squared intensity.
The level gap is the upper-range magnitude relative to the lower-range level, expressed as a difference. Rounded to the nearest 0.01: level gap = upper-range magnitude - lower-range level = -0.11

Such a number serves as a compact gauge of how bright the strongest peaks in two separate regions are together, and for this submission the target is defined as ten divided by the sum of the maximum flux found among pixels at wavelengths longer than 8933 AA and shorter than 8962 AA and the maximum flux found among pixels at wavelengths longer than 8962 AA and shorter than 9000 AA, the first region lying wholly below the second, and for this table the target 0.82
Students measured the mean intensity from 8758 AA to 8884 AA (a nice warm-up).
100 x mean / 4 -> 148.4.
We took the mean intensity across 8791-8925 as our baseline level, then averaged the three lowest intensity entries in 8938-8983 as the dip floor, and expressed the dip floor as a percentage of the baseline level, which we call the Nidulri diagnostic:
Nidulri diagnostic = 94.8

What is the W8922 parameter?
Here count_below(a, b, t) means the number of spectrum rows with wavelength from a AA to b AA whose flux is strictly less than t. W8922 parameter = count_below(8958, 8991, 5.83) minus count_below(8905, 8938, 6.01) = 0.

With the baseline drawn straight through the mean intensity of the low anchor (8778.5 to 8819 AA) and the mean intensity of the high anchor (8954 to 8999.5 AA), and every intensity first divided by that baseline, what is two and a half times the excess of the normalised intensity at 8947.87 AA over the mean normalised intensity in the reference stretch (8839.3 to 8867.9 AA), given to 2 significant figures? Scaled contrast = 0.14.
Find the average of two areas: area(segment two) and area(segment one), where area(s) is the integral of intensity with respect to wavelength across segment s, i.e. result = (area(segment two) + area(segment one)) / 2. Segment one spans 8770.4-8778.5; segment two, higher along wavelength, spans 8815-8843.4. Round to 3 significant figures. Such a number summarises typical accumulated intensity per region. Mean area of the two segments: 110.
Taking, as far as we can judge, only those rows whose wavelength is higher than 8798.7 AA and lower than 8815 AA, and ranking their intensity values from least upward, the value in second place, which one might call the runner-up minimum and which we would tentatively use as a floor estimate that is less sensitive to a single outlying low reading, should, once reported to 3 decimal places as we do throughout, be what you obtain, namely 5.755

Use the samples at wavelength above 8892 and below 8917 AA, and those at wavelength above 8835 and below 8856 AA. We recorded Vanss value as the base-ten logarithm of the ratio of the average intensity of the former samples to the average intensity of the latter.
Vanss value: -0.010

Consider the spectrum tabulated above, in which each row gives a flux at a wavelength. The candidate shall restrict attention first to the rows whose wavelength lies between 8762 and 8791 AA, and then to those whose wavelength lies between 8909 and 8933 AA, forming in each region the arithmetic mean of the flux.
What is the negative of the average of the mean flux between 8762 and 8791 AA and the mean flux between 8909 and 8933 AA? -5.97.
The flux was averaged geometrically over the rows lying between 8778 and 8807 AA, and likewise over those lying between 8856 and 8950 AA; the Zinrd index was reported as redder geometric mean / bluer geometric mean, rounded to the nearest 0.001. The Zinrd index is 0.992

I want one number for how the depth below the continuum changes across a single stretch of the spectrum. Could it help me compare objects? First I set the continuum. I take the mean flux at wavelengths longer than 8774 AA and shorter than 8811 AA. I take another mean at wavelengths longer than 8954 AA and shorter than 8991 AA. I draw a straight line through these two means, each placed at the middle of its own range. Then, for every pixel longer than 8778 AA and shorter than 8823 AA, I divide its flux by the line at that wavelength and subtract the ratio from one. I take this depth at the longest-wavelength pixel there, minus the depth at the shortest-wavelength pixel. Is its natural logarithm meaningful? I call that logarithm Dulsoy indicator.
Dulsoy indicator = -3.3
